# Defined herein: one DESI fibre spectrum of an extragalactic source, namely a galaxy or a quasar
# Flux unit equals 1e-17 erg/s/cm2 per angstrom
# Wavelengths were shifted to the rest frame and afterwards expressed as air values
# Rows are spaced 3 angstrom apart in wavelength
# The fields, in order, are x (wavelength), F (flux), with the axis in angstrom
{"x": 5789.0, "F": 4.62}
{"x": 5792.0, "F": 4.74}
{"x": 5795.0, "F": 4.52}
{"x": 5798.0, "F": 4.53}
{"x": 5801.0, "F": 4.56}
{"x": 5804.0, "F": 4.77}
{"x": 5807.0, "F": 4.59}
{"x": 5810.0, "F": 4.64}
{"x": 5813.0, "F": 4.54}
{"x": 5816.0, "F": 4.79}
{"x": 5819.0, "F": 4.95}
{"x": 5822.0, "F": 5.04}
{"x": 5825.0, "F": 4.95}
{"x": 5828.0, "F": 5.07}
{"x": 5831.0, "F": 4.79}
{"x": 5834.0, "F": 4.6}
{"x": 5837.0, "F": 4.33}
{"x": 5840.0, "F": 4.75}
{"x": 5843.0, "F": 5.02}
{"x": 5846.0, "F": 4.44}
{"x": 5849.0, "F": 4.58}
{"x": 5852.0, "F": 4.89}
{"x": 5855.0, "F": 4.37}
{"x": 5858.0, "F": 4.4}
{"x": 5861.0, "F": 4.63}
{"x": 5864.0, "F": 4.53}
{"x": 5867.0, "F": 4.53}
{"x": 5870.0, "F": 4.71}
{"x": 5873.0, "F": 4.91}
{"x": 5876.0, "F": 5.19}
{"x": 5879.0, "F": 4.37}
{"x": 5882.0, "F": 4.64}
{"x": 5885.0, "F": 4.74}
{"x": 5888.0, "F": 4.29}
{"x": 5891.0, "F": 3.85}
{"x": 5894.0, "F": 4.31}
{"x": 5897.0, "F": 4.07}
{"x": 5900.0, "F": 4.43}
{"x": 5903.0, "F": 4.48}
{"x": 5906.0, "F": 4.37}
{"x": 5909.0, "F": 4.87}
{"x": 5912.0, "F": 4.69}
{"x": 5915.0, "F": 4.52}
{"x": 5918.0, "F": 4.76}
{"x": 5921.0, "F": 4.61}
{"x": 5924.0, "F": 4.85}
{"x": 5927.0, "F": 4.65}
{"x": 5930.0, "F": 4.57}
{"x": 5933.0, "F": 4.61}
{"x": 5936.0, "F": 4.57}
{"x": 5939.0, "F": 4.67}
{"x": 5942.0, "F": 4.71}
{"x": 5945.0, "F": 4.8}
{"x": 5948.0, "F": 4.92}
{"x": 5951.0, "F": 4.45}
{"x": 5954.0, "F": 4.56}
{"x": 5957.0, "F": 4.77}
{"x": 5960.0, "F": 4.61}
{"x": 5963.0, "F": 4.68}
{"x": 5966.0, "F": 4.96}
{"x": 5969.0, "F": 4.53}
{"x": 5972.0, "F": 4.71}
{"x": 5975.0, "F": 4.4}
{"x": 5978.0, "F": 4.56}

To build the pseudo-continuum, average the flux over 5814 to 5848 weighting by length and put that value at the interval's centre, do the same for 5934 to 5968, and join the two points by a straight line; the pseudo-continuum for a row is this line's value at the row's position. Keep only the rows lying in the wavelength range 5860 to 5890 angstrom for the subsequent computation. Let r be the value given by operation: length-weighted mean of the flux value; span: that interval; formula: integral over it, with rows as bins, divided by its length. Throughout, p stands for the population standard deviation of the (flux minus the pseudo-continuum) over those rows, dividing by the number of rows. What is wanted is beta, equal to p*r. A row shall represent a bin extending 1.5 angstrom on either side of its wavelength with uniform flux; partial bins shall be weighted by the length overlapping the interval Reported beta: 1.1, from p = 0.246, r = 4.64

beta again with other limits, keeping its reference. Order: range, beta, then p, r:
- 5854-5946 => 1.2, 0.256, 4.57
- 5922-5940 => 0.4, 0.093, 4.65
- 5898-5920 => 0.8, 0.175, 4.58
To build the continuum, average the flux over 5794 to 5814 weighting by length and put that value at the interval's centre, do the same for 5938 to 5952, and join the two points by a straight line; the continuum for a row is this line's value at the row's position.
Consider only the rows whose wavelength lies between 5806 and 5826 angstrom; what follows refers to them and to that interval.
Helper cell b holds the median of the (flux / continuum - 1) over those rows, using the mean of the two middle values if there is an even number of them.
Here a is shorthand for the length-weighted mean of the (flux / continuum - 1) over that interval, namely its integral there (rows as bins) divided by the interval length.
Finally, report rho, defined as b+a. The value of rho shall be 0.08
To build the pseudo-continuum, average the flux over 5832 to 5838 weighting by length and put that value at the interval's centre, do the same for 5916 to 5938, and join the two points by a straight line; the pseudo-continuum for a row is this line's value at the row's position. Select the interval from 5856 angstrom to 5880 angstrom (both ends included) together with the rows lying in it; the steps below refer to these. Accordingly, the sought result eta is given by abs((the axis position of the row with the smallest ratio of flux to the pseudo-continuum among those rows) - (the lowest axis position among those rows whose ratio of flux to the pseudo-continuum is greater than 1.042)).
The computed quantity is 6 angstrom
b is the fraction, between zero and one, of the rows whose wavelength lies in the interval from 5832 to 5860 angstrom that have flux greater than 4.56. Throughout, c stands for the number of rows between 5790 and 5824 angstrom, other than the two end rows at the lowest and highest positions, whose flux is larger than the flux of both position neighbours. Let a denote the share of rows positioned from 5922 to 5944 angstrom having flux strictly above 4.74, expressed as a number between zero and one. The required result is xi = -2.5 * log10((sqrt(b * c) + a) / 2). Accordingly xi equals 0.557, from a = 0.14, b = 0.6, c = 2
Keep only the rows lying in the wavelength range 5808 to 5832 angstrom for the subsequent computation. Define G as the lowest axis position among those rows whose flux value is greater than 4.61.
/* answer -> 5810.0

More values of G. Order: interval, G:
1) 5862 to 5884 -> 5870.0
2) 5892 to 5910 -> 5909.0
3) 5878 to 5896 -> 5882.0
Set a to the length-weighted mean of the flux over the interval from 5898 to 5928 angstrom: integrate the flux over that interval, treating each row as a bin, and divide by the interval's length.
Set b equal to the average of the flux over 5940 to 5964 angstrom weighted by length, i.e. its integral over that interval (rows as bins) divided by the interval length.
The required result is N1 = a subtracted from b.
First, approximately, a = 4.61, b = 4.69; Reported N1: 0.07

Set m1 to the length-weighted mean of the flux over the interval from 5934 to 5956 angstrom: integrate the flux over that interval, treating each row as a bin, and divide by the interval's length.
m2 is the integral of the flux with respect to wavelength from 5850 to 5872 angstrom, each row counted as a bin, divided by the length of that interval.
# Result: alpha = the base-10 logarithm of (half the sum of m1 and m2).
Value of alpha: 0.665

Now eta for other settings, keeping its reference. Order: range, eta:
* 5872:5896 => 18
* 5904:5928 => 3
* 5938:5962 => 3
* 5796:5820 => 9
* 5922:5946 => 12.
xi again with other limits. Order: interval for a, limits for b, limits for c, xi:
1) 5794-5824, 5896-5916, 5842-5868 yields 0.595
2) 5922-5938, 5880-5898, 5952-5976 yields 0.555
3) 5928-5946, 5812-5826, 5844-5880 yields 0.166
